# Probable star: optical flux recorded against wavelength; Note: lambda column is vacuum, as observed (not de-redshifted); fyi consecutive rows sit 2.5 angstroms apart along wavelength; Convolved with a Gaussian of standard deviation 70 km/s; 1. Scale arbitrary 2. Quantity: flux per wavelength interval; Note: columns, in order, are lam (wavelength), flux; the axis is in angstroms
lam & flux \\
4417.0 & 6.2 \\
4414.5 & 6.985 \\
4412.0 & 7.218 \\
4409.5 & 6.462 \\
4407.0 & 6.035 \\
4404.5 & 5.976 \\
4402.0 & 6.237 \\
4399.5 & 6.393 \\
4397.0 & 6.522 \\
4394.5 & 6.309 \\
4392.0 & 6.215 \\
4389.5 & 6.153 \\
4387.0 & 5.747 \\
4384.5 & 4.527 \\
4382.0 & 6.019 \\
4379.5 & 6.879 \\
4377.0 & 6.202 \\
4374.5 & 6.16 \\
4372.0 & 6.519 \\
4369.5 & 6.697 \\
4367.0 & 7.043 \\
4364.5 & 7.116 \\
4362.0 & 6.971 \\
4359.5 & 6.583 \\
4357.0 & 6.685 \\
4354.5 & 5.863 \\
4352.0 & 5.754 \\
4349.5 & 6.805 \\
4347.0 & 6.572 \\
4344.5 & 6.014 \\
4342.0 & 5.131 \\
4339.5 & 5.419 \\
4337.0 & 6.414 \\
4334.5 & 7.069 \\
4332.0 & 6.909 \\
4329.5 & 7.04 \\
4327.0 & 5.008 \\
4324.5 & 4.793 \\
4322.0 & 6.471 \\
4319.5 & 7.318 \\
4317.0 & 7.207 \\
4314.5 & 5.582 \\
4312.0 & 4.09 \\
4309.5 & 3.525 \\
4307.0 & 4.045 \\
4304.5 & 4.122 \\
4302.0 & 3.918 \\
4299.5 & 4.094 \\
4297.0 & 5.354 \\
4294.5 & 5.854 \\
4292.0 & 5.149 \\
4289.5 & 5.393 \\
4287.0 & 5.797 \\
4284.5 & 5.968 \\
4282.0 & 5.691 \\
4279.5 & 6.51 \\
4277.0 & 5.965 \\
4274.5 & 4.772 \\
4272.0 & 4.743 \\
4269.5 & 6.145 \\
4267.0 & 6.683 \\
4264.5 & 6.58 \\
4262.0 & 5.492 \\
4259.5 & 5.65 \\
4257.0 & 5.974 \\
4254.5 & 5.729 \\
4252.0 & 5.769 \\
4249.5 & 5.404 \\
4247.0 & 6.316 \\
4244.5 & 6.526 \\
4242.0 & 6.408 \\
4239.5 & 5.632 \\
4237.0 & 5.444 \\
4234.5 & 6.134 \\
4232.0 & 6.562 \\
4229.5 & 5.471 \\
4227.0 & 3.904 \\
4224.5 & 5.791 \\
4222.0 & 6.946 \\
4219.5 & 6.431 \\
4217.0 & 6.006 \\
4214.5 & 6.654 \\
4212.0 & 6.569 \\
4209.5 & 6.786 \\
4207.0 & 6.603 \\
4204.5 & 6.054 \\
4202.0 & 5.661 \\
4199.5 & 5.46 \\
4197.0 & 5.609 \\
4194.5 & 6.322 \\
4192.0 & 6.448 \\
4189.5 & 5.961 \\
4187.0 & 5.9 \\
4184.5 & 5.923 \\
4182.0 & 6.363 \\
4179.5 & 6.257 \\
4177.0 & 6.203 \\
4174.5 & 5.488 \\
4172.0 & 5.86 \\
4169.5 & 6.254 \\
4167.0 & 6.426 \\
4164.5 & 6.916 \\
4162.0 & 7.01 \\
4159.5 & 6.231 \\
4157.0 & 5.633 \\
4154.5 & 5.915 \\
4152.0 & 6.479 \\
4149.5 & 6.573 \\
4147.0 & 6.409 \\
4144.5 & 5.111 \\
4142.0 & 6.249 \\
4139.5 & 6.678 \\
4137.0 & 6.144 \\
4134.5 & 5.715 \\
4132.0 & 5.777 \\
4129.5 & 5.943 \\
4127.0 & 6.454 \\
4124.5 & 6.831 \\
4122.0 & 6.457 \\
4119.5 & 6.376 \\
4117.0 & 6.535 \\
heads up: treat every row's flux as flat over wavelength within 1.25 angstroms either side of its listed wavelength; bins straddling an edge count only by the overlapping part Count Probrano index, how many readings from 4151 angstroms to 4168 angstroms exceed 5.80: 6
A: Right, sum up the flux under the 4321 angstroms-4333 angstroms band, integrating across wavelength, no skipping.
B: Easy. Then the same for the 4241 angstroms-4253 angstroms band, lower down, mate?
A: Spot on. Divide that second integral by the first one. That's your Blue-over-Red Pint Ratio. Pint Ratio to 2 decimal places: 1.01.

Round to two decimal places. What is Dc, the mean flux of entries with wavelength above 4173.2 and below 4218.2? 6.13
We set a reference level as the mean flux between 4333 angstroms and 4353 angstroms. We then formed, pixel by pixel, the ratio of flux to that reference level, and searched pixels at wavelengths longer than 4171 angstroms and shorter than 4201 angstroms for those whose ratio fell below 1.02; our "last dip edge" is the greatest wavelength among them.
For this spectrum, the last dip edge 4199.5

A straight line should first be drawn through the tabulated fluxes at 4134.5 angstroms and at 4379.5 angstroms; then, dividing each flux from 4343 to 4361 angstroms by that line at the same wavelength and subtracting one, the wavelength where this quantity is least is 4352.0 angstroms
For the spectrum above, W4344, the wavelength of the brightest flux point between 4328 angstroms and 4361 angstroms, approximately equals 4334.5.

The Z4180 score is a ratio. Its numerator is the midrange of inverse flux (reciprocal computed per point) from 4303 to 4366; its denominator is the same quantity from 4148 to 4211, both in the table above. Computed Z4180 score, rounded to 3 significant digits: 1.29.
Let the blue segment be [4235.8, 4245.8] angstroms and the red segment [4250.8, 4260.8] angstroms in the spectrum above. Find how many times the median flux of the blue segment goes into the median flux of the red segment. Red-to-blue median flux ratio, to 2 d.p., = 0.95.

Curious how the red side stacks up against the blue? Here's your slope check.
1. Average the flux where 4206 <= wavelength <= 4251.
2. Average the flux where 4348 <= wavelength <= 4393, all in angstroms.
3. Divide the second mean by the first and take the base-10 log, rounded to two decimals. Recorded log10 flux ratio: 0.02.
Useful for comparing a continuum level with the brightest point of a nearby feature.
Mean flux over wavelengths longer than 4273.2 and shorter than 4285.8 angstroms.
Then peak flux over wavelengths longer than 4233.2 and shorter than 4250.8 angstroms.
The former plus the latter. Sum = 12.3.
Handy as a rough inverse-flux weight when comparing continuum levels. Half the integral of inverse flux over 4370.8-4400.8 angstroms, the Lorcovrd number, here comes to 2.47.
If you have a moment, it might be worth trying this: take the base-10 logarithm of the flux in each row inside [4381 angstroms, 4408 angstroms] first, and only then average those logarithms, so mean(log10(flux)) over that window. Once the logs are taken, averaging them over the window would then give 0.777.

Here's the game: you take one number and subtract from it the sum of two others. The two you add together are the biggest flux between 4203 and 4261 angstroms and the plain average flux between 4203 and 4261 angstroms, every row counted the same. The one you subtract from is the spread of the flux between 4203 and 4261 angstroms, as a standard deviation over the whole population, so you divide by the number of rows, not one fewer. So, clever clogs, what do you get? -12.3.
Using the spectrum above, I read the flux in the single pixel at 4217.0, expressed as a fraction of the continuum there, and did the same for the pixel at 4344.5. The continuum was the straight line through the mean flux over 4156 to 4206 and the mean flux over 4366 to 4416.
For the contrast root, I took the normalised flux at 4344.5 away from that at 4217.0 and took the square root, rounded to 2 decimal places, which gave 0.14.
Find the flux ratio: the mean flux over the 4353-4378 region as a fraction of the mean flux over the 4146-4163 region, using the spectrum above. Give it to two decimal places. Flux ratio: 1.04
